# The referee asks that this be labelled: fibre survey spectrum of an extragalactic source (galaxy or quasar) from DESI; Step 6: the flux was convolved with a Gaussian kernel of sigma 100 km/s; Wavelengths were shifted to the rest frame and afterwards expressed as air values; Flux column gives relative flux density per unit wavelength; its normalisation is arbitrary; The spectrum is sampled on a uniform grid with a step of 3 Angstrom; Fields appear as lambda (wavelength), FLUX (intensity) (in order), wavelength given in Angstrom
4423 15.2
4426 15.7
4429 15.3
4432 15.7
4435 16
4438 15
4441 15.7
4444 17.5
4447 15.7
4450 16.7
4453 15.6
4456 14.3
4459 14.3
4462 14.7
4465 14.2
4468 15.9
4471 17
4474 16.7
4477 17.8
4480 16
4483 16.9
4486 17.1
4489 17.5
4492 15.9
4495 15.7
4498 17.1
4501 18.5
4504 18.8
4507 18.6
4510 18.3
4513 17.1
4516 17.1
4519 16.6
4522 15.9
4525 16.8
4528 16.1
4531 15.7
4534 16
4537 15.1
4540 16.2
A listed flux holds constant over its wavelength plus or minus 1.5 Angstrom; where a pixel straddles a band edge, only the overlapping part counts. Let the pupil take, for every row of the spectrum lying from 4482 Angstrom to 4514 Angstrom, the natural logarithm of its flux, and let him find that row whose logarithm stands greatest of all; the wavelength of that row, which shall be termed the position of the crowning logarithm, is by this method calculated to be 4504 Angstrom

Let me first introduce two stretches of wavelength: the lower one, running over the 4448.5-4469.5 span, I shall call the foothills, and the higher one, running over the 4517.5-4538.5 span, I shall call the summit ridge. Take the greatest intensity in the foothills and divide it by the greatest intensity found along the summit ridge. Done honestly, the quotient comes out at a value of 0.99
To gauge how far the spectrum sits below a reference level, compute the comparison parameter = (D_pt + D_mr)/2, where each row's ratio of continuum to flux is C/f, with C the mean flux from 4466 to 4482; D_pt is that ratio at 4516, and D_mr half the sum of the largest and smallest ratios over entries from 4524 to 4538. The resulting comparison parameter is 1.01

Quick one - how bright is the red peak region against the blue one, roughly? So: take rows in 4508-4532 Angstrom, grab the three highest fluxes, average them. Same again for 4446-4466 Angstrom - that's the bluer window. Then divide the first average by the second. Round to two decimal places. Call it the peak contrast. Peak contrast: 1.09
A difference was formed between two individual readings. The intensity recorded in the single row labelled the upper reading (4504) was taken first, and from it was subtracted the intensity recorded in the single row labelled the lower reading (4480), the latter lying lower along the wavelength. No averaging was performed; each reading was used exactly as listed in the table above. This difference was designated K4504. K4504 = 2.8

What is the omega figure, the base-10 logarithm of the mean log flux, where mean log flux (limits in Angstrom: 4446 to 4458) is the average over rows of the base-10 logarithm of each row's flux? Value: 0.076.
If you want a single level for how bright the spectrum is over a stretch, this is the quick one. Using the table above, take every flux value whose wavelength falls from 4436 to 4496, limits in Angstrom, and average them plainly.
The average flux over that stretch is 16.0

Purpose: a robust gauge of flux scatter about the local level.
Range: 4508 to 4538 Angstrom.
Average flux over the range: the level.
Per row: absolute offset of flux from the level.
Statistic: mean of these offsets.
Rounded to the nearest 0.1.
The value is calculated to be 0.7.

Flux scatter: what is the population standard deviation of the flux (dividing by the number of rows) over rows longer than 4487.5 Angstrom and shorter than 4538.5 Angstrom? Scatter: 1.12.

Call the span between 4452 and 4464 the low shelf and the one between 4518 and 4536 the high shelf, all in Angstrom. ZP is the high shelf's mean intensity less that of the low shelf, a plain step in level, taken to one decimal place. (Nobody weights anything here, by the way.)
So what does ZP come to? 1.5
